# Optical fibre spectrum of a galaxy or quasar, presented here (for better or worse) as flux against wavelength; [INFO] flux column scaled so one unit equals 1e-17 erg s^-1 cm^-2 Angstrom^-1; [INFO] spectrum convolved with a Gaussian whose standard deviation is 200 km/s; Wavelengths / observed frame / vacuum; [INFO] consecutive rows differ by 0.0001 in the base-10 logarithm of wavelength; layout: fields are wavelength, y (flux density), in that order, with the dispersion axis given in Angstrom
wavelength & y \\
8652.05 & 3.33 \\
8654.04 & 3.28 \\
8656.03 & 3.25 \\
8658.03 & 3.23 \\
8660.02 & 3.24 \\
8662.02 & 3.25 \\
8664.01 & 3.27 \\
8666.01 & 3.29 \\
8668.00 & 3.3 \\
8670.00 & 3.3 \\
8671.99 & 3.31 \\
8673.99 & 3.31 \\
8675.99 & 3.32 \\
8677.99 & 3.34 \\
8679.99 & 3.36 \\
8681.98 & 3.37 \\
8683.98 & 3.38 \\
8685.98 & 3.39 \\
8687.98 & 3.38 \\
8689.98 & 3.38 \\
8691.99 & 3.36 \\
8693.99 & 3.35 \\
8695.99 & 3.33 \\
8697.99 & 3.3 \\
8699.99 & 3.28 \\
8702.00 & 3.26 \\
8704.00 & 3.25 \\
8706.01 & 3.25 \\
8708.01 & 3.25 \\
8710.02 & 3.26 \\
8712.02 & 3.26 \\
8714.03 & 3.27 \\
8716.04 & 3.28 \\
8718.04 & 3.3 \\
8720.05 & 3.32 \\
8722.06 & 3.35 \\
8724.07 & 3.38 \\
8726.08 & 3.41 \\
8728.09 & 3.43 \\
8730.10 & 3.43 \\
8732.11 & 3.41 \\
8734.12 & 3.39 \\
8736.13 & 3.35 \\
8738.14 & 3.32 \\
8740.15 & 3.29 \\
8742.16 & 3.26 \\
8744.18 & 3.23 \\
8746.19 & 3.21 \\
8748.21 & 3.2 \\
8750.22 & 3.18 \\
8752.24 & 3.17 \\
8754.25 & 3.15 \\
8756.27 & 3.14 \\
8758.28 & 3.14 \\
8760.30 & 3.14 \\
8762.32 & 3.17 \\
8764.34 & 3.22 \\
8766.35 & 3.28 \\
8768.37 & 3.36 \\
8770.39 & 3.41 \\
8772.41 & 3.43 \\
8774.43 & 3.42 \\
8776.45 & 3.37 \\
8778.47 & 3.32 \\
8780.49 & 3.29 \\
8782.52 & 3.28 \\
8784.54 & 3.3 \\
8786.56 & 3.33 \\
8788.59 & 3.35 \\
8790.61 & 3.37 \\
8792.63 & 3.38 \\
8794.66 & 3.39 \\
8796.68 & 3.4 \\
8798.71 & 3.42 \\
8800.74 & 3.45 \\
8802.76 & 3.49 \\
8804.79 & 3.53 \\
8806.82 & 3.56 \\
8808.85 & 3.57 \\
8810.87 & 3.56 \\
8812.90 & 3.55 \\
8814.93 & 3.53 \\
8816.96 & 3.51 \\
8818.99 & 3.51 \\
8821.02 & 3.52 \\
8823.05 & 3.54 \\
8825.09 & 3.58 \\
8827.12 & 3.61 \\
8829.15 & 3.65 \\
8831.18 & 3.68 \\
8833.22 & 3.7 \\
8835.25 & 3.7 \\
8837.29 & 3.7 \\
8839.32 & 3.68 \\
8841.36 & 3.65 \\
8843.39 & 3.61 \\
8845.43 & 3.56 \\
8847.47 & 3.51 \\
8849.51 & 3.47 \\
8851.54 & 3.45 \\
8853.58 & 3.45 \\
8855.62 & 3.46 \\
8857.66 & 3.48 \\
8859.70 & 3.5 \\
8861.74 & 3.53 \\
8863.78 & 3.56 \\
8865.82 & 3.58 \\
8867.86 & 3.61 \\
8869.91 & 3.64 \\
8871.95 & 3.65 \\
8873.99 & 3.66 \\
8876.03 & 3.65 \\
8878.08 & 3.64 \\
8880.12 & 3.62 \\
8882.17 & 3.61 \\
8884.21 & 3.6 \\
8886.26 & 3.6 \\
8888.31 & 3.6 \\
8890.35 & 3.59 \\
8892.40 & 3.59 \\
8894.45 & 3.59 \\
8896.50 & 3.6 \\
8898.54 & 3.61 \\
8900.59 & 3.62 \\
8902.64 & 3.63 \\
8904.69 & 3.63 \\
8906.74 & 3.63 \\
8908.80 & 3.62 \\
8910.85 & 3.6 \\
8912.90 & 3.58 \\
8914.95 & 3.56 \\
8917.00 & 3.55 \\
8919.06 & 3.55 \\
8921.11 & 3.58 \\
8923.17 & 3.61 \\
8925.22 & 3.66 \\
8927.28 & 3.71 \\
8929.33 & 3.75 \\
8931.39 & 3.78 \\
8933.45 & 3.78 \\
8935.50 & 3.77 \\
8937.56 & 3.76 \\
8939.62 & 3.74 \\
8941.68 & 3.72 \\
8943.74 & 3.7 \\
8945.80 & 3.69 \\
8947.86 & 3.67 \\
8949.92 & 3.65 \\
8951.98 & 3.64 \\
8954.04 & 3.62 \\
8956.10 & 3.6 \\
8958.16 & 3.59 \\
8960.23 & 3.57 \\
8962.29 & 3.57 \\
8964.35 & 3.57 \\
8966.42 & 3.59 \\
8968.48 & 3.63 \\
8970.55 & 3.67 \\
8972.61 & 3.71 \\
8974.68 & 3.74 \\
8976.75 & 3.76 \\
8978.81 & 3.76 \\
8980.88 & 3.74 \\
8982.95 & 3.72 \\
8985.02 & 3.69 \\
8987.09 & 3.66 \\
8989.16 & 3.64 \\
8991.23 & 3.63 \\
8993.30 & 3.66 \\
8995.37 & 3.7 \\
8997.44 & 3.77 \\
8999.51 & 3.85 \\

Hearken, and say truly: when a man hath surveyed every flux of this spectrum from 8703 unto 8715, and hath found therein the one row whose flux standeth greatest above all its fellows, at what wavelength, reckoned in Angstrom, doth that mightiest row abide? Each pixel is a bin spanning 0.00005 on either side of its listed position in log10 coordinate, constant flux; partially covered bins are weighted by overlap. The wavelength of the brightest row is 8714.03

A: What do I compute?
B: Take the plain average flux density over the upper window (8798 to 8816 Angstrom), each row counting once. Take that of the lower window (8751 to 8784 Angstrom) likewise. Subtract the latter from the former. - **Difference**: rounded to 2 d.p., 0.25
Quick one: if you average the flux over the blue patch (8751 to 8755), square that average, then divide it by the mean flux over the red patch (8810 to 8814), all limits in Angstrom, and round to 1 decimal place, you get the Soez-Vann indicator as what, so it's 2.8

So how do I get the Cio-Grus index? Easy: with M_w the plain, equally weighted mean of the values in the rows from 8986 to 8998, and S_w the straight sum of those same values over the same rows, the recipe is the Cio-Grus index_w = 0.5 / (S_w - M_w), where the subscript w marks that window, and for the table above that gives 0.0272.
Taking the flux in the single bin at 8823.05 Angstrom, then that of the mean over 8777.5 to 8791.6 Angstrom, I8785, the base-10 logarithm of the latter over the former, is -0.028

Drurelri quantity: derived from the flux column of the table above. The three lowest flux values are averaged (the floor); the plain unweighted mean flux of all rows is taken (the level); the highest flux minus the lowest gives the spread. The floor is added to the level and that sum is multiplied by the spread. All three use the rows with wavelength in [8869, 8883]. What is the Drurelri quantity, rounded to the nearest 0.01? 0.36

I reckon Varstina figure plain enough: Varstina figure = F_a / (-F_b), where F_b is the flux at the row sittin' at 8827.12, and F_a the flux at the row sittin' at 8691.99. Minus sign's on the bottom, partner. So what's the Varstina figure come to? -0.931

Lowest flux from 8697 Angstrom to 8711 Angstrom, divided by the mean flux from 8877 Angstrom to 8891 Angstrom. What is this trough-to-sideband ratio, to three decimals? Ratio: 0.901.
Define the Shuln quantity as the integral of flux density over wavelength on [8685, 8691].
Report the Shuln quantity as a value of 20.3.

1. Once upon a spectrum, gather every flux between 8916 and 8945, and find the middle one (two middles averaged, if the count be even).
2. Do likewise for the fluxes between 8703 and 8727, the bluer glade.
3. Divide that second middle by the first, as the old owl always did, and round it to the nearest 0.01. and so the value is 0.88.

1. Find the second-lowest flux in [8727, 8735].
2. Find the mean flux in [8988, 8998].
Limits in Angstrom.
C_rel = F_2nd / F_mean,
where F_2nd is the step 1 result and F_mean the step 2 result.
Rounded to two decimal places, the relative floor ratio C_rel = 0.93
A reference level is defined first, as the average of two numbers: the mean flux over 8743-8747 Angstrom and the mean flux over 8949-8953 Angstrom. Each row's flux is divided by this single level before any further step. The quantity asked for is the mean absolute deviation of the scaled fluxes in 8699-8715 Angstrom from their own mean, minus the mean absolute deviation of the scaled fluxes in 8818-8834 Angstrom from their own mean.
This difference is -0.016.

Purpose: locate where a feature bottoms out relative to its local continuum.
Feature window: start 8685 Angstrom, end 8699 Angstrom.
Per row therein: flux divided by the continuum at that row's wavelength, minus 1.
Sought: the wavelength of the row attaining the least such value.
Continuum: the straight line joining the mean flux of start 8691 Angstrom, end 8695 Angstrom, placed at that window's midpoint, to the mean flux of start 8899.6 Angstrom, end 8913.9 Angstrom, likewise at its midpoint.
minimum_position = 8697.99 Angstrom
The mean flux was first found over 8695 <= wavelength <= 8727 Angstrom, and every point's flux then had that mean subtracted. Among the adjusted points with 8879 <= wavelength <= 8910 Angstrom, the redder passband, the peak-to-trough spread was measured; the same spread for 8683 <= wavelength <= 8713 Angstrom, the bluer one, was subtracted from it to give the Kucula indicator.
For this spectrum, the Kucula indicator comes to -0.10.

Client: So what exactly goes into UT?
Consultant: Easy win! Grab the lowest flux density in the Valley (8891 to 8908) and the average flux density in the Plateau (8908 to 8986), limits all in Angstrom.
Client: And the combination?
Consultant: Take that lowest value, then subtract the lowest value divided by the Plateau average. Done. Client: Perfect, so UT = 2.61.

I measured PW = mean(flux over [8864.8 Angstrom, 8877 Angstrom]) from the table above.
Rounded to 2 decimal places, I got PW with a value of 3.63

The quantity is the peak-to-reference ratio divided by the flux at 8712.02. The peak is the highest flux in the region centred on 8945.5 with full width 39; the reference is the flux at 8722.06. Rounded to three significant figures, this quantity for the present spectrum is 0.346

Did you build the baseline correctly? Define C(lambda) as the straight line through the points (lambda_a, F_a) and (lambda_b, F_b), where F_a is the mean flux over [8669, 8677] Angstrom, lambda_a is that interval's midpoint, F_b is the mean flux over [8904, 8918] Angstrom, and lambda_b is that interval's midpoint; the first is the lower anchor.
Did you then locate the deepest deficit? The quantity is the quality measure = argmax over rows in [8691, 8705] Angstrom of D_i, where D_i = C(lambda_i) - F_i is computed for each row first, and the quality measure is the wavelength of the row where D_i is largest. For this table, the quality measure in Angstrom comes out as 8704.00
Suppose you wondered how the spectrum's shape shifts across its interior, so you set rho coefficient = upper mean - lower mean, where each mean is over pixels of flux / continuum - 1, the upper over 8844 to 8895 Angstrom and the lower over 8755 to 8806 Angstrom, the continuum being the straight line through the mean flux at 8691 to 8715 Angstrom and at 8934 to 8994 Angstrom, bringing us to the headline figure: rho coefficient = 0.029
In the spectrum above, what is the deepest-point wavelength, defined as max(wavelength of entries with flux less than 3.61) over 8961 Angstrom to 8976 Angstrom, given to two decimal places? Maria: 8966.42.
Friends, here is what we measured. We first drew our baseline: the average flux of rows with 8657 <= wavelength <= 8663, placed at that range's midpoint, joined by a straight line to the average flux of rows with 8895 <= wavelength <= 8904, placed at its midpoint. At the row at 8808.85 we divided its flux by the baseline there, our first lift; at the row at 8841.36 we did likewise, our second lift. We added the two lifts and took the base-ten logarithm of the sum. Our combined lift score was 0.315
